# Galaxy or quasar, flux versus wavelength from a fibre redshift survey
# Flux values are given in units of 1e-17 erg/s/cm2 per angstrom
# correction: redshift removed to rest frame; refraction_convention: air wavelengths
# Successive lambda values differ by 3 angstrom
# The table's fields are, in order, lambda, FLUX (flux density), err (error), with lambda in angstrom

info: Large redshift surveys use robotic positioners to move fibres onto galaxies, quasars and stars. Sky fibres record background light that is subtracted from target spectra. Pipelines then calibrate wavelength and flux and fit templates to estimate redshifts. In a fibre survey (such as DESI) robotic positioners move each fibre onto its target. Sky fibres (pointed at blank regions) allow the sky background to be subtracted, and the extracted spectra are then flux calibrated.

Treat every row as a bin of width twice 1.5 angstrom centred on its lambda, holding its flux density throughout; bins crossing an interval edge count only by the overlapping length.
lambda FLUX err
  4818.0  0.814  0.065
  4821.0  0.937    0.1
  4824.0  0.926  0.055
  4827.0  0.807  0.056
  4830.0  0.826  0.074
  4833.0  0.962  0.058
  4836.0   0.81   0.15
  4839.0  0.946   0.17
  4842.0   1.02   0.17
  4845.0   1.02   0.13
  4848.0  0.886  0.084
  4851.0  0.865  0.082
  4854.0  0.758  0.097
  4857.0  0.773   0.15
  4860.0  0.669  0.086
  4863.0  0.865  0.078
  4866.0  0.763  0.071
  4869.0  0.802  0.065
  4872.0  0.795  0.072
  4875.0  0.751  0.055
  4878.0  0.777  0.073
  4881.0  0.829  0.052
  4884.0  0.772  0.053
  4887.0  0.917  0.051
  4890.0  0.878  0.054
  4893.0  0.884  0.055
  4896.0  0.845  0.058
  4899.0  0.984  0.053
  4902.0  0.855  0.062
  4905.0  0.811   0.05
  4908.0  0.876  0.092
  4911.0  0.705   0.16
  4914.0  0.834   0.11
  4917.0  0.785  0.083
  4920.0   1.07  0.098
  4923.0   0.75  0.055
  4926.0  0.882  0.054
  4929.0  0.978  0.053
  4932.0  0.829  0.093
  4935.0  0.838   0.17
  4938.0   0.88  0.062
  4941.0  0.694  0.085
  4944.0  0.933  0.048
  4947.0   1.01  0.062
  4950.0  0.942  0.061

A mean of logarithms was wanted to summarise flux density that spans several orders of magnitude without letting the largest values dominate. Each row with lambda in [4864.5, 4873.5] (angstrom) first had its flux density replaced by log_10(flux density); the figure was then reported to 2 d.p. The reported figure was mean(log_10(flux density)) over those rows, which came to -0.10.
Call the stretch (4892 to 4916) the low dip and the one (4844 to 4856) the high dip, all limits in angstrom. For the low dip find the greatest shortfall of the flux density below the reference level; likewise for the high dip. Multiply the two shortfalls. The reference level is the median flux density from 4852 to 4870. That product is 0.001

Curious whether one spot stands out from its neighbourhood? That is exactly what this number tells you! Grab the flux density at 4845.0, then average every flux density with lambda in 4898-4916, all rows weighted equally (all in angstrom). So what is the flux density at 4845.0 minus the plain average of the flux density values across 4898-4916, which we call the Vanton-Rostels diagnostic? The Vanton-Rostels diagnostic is 0.18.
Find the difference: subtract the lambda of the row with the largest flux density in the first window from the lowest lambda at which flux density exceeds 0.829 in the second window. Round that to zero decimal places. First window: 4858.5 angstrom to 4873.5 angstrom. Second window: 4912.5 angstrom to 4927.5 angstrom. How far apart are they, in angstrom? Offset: 51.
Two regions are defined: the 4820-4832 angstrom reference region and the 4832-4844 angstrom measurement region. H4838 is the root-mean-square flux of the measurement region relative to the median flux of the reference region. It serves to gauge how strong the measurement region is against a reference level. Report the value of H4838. 1.07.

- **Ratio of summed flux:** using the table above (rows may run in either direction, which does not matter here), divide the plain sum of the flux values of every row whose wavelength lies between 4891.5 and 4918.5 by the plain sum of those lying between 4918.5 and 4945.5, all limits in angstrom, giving 0.96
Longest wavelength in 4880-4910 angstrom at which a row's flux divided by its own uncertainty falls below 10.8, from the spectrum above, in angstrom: 4908.0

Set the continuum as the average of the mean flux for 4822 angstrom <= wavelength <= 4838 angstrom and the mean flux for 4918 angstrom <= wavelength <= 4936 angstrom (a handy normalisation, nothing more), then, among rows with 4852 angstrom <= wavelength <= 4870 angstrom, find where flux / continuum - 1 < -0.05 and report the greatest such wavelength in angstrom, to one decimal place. 4869.0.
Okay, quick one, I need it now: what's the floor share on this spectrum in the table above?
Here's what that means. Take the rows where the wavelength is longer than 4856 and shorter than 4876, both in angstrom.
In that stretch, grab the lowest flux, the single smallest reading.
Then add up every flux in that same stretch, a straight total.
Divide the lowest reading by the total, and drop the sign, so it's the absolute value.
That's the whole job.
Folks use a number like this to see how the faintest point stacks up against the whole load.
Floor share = 0.123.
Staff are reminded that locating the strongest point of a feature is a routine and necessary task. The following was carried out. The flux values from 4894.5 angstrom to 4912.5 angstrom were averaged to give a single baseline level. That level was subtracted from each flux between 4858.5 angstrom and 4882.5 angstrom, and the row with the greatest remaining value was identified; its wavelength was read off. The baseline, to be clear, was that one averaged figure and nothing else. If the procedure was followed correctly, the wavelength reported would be 4863.0 angstrom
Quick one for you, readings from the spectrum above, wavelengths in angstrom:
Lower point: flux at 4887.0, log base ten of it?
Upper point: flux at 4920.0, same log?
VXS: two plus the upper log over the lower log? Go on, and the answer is 1.2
